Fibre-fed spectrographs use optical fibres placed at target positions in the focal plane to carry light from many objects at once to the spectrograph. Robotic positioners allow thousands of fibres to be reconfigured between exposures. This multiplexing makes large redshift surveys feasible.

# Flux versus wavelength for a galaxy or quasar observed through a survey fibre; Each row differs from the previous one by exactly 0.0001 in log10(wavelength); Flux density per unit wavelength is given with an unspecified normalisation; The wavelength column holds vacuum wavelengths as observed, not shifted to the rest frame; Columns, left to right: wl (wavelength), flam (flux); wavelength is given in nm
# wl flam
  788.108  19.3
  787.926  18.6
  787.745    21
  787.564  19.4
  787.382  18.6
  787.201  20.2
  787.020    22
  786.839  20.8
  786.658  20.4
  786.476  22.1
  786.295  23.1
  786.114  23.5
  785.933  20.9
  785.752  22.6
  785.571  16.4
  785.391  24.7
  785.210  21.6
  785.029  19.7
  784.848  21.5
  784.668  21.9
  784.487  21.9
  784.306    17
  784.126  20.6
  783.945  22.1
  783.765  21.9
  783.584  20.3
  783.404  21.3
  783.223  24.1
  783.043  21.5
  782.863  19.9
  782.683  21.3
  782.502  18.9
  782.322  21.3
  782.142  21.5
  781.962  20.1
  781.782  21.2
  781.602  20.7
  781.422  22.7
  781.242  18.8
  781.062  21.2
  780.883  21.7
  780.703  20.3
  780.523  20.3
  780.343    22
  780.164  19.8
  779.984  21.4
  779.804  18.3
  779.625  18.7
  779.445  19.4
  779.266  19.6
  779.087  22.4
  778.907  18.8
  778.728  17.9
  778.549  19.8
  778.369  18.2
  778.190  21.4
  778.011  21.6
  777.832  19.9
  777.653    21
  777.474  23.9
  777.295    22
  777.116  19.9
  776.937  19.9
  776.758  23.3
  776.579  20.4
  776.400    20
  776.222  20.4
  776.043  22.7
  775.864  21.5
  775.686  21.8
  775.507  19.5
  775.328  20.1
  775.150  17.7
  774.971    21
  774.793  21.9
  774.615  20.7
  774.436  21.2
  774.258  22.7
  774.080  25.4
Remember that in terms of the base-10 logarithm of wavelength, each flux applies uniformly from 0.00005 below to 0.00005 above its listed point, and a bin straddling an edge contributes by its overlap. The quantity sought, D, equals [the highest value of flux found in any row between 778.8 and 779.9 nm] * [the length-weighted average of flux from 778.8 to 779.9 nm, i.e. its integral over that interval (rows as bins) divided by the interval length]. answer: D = 437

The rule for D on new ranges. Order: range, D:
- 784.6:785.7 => 519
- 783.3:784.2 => 470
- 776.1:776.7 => 419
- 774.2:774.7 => 487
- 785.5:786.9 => 500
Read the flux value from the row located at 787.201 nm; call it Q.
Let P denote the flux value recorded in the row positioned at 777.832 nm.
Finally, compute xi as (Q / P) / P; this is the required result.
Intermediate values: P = 19.9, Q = 20.2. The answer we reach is 0.051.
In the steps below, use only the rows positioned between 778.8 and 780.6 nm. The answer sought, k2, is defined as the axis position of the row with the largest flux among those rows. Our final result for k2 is 779.087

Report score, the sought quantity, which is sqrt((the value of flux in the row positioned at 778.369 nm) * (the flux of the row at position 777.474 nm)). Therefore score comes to 20.9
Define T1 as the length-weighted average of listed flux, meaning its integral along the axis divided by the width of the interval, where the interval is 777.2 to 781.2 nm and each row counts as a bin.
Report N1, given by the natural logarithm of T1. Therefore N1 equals 3.02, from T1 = 20.4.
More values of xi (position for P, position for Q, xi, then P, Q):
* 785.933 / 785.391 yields 0.057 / 20.9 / 24.7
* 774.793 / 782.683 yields 0.044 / 21.9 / 21.3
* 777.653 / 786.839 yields 0.047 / 21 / 20.8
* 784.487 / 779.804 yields 0.038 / 21.9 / 18.3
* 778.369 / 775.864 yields 0.065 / 18.2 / 21.5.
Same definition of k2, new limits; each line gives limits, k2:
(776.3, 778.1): 777.474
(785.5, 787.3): 786.114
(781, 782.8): 781.422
